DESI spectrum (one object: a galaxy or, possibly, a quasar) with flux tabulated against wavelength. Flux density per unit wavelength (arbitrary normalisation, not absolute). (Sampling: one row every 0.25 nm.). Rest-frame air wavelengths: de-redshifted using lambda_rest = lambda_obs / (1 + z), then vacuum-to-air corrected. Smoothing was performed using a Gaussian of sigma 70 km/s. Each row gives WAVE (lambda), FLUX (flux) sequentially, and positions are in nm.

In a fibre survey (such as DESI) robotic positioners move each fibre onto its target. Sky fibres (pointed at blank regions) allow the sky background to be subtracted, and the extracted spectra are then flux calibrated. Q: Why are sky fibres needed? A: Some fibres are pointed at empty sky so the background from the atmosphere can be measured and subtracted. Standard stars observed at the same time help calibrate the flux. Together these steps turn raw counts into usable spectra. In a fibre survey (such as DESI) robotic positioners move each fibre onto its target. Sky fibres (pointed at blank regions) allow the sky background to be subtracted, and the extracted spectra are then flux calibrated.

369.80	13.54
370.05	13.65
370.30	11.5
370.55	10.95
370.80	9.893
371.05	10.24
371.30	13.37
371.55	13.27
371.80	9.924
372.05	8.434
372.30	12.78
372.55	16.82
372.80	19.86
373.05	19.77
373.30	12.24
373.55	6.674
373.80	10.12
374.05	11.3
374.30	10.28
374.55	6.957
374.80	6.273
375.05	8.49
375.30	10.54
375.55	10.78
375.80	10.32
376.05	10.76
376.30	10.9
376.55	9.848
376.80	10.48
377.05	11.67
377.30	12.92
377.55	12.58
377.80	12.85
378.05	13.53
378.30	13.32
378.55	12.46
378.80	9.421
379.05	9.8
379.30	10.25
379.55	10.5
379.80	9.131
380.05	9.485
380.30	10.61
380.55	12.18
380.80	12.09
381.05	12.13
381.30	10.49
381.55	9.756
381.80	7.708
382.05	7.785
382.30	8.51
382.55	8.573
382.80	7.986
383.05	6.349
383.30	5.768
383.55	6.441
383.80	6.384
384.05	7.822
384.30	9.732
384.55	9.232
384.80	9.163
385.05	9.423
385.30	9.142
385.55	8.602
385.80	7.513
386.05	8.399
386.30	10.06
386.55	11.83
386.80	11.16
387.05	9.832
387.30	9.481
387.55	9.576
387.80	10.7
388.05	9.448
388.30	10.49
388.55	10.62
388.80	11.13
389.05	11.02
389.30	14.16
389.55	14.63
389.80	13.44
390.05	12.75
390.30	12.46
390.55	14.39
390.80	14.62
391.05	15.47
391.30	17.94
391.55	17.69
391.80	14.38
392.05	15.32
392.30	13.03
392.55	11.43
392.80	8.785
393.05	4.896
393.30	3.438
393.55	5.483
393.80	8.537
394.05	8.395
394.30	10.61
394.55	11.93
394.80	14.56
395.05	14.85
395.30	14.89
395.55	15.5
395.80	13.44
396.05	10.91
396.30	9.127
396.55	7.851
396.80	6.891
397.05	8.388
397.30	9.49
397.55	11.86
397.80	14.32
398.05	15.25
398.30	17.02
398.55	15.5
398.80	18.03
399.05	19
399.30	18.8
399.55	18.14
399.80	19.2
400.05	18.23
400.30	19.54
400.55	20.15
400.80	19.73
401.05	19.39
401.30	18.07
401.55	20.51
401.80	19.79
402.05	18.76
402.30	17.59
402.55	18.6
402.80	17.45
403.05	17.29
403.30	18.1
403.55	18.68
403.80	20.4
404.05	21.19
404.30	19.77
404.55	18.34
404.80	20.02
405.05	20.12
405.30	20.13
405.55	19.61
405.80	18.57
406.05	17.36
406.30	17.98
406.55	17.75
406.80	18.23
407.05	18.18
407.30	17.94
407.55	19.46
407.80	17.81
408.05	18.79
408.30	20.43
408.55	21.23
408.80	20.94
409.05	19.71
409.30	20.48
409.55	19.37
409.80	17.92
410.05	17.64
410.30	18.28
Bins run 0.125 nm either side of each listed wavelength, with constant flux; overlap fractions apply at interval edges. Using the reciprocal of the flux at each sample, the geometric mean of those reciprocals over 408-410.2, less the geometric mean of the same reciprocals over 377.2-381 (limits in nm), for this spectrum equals -0.037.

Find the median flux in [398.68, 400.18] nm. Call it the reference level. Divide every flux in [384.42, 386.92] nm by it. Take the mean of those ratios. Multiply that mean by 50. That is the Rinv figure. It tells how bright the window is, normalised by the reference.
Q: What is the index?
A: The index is 26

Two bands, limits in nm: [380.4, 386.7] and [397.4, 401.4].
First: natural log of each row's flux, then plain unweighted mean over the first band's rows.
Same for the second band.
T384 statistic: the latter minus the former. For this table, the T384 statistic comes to 0.69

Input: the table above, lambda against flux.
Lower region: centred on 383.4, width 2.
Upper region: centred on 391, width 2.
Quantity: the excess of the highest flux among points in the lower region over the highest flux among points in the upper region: -8.2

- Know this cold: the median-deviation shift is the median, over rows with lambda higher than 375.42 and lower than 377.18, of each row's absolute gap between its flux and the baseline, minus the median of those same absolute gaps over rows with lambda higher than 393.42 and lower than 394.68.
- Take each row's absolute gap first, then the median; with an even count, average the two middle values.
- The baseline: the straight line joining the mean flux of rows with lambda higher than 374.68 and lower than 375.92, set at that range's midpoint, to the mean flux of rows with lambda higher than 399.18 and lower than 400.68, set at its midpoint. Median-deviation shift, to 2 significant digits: -6.9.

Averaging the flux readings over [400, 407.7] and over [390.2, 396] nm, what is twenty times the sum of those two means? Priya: 624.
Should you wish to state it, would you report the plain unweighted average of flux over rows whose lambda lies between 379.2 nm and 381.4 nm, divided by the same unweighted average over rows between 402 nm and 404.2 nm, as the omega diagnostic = 0.58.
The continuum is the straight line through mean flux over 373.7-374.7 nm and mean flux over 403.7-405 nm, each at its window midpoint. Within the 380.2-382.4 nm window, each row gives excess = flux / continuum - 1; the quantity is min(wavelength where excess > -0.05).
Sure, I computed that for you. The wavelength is 380.55 nm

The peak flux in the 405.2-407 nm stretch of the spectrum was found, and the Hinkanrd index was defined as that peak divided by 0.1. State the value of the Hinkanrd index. 201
